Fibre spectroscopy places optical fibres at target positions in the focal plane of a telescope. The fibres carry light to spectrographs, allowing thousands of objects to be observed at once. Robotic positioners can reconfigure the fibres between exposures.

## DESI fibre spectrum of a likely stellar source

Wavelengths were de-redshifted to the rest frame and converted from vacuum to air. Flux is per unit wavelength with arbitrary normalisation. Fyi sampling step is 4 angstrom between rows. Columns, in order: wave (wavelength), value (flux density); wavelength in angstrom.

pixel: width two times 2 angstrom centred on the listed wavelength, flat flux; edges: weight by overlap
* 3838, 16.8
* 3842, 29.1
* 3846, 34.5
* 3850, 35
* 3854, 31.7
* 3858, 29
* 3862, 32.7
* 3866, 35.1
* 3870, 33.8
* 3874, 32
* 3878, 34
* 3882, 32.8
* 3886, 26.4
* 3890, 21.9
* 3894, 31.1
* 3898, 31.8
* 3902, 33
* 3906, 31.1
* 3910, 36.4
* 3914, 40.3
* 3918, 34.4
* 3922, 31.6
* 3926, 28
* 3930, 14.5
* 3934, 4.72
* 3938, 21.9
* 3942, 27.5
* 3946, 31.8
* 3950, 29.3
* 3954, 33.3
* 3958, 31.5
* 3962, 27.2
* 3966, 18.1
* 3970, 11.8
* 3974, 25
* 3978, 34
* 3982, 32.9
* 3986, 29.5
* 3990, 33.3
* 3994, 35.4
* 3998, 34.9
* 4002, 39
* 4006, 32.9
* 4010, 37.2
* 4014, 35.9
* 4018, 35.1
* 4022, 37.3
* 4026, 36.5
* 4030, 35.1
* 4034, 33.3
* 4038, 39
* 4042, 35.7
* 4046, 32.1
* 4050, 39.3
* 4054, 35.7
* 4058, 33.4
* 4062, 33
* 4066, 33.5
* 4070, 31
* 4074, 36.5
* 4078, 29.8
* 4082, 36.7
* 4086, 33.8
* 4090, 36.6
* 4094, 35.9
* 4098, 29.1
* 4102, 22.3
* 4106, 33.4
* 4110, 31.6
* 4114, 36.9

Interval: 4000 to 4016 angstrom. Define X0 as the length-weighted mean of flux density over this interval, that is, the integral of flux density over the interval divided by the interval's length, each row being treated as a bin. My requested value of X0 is 36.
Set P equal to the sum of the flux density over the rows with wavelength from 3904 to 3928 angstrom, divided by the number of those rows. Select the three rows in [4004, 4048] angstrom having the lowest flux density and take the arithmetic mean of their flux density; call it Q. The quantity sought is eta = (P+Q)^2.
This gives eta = 4409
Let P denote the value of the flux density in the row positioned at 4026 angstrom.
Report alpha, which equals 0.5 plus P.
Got 37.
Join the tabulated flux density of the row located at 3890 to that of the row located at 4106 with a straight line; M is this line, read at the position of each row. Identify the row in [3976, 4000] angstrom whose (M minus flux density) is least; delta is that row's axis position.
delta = 3994 angstrom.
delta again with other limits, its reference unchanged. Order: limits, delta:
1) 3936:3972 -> 3954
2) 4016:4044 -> 4038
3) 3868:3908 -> 3870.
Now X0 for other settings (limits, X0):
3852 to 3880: 33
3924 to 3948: 21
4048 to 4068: 35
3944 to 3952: 31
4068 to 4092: 34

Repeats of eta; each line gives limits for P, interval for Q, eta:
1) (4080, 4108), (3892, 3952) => 2139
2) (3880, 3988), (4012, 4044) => 3887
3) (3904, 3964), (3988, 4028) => 3836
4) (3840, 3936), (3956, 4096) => 2353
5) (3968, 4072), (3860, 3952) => 2231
